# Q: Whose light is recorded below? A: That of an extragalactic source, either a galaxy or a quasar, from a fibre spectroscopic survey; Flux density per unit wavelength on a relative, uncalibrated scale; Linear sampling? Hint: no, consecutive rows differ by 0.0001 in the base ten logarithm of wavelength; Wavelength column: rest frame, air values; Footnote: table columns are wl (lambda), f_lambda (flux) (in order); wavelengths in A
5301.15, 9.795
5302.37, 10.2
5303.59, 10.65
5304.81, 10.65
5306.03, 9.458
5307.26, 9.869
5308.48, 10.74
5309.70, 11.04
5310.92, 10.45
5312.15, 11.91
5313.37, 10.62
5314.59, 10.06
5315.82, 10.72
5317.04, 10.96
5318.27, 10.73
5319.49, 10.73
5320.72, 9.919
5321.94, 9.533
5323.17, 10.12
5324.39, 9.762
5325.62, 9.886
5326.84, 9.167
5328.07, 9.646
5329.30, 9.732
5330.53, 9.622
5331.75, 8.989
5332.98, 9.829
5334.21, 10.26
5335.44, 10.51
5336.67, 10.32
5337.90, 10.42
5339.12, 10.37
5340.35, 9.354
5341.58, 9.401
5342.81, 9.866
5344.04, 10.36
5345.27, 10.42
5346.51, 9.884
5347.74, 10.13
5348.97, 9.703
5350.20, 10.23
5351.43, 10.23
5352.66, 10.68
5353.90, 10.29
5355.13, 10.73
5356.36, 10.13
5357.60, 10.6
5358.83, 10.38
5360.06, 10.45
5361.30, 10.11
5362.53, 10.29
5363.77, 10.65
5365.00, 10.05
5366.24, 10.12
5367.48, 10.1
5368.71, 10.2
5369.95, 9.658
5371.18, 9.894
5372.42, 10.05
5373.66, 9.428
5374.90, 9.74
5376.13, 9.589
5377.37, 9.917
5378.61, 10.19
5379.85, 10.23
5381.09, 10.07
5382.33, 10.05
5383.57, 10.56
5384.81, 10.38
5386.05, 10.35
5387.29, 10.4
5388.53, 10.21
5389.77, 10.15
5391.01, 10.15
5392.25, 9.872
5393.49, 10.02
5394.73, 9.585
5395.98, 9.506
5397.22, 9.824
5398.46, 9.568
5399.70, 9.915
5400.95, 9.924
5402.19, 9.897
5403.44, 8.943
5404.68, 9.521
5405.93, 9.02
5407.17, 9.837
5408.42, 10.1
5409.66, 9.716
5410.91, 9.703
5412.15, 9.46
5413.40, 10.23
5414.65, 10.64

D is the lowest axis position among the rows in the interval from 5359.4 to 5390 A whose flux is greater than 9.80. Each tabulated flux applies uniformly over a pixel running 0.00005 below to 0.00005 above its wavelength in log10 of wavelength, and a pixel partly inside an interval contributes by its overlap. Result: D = 5360.06 A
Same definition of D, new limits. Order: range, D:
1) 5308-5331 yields 5308.48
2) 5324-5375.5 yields 5325.62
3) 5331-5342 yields 5332.98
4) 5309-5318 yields 5309.70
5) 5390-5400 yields 5391.01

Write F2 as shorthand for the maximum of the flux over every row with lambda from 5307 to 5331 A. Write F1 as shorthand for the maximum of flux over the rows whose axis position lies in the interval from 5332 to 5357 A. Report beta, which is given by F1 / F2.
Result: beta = 0.90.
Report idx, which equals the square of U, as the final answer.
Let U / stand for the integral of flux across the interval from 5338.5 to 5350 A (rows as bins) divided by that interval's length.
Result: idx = 99.2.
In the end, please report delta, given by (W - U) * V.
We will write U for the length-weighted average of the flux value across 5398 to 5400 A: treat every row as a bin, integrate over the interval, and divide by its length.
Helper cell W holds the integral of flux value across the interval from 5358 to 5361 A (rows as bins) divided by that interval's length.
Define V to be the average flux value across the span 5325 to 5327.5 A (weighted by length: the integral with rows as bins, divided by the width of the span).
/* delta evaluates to 6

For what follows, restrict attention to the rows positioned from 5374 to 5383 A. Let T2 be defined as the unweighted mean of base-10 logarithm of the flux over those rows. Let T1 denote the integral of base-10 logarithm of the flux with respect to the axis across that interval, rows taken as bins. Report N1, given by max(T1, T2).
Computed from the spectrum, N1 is 9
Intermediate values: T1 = 9.0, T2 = 1.00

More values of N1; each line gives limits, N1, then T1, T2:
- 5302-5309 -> 7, 7.1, 1.01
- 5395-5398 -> 3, 3.0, 0.99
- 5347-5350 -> 3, 3.0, 1.00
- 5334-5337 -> 3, 3.0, 1.02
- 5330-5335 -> 5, 4.9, 0.99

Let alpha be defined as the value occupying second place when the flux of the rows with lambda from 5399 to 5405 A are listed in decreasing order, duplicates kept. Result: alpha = 9.915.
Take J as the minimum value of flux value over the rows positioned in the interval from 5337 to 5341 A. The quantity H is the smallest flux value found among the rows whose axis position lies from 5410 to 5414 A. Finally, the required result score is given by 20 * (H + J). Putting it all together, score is 376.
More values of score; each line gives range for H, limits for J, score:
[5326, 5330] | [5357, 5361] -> 391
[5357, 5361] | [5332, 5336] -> 404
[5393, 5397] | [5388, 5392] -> 393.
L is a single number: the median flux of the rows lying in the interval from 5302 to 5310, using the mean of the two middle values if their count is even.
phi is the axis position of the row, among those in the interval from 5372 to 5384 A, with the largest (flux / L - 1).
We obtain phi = 5383.57 A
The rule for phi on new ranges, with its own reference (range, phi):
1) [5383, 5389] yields 5383.57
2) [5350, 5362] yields 5355.13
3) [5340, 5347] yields 5345.27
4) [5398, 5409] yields 5408.42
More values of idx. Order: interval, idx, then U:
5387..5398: 99.1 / 10.0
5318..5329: 98.3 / 9.9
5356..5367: 106.1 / 10.3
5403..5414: 92.7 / 9.6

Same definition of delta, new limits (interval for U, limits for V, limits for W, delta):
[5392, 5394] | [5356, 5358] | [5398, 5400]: -2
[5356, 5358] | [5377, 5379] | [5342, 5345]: -2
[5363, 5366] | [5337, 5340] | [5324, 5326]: -5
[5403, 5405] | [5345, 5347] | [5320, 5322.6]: 5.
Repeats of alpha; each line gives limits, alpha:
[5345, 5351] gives 10.23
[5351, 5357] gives 10.68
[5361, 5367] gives 10.29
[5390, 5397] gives 10.02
